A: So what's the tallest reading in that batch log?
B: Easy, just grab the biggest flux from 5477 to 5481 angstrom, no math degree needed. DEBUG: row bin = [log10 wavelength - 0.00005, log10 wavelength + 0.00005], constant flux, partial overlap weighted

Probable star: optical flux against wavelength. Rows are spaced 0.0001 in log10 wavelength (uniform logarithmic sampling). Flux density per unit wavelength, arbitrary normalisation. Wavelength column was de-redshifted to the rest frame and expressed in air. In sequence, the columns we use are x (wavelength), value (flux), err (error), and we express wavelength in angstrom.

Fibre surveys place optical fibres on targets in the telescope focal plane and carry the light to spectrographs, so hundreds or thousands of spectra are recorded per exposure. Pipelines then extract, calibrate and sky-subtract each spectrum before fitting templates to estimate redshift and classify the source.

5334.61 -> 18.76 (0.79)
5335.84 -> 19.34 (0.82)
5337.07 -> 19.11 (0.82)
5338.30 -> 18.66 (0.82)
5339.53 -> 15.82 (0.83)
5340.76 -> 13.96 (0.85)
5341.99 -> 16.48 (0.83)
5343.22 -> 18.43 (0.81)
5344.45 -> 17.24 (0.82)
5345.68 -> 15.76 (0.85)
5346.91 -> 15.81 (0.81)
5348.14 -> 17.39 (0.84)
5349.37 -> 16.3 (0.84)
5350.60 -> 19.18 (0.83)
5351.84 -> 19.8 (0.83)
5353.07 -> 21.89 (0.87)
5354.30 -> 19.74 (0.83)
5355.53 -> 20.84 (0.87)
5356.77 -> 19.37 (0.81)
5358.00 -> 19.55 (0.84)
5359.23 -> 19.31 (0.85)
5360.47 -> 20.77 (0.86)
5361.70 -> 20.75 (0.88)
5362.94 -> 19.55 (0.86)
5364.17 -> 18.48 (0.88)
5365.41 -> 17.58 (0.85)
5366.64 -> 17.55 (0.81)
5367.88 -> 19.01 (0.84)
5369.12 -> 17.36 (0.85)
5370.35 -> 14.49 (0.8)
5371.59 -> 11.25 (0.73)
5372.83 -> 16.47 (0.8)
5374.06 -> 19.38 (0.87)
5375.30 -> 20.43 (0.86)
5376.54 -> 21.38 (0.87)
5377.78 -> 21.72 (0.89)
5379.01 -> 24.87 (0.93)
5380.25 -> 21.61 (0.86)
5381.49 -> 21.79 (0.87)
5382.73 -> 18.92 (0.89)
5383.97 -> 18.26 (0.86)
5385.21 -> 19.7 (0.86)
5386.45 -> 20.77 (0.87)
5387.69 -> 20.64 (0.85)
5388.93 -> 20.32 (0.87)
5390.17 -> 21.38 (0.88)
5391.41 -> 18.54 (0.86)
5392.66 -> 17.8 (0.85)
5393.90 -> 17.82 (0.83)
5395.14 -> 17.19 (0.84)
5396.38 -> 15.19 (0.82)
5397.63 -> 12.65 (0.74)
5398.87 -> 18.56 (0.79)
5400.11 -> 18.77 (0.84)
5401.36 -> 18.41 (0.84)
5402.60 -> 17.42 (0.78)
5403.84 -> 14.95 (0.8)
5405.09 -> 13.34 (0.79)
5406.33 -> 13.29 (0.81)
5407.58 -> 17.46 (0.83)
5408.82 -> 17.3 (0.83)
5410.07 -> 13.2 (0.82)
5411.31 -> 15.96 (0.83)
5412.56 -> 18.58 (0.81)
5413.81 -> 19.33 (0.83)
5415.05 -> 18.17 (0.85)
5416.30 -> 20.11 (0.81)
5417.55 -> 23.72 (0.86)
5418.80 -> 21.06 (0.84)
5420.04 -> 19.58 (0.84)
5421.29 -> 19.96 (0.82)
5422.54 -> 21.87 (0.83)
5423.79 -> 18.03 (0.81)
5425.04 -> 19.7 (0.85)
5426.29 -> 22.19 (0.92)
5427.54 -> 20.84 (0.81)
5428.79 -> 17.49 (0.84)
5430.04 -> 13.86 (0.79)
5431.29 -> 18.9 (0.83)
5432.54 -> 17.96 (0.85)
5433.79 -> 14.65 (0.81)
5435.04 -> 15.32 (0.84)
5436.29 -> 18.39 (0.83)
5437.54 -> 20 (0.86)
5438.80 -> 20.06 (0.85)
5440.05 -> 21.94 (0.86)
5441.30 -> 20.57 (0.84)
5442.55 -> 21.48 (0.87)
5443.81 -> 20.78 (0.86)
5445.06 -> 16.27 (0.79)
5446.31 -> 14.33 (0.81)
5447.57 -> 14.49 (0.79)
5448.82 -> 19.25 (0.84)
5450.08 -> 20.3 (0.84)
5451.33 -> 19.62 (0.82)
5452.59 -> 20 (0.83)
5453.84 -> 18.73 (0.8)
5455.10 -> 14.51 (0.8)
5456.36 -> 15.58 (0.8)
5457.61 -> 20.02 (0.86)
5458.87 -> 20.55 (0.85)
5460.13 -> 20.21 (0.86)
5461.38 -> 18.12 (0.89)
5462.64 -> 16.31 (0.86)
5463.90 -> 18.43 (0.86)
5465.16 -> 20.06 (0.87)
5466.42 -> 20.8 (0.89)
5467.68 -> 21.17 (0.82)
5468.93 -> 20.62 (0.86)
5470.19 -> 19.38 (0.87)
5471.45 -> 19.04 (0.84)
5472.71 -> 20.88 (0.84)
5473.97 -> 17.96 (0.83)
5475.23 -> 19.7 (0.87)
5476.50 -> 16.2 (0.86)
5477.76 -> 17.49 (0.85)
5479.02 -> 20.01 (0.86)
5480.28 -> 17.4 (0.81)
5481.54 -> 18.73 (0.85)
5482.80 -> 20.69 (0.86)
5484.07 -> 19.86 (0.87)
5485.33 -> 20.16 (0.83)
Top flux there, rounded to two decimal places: 20.01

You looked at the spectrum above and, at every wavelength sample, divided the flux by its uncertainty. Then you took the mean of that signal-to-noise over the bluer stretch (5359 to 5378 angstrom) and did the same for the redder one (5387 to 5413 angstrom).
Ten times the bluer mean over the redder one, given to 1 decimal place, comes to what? 10.5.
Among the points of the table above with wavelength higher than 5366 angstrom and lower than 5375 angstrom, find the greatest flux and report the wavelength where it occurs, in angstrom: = 5374.06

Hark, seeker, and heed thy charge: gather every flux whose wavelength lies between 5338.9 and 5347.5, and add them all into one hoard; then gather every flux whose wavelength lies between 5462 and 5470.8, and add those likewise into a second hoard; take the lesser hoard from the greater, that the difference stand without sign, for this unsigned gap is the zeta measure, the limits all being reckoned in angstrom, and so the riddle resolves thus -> 23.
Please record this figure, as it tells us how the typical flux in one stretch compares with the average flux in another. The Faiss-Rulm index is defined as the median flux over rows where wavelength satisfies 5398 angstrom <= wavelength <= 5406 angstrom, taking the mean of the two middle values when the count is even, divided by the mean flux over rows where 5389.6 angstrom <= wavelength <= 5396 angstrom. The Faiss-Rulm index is 0.97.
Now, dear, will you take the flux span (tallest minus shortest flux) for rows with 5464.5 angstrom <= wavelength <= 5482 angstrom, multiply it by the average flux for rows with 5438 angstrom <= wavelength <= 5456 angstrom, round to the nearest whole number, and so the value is 93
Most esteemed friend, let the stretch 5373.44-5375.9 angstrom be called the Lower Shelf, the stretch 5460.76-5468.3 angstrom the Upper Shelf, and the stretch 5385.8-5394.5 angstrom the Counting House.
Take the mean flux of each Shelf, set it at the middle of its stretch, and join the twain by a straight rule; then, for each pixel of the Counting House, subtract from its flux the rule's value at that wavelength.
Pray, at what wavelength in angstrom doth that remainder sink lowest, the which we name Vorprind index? 5392.66 angstrom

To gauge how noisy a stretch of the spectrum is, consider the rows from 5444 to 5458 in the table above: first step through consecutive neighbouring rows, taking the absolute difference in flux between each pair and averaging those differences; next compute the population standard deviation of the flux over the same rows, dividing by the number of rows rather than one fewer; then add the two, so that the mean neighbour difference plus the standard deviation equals 4.4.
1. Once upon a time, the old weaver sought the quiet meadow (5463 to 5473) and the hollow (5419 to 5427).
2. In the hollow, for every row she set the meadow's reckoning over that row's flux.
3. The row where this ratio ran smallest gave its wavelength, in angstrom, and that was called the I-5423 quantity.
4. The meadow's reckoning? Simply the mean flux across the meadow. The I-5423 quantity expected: 5426.29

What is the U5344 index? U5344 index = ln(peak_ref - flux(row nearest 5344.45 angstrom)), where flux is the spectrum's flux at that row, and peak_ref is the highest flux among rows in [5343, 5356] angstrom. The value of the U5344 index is 1.5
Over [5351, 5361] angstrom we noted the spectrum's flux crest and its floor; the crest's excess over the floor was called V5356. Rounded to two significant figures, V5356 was 2.6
